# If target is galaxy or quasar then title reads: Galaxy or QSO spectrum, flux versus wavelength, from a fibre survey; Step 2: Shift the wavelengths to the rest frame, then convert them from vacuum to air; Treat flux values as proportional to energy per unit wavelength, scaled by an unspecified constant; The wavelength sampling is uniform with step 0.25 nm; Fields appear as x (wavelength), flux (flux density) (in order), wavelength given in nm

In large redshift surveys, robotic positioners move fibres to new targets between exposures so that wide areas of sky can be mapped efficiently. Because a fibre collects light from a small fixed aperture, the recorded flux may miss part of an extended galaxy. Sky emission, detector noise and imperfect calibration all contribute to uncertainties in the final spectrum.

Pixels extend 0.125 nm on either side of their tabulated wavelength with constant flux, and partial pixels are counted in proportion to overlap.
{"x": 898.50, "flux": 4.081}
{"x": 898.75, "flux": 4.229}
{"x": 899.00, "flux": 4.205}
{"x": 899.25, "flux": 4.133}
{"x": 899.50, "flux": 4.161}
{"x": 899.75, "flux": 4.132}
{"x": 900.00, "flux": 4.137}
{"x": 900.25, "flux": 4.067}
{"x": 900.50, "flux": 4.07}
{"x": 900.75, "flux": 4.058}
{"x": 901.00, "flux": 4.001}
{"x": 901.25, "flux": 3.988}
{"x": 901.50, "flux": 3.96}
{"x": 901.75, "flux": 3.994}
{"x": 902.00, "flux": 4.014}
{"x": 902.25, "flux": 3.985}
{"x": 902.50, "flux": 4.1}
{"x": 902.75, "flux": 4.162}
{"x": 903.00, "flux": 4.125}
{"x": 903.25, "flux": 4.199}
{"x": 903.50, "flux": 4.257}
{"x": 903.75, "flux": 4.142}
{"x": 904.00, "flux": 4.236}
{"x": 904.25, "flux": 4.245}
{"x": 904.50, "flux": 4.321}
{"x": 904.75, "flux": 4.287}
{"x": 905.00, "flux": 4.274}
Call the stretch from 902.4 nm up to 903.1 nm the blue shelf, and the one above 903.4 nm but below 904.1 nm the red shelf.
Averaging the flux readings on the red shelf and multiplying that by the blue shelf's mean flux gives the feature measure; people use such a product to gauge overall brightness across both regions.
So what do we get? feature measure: 17.4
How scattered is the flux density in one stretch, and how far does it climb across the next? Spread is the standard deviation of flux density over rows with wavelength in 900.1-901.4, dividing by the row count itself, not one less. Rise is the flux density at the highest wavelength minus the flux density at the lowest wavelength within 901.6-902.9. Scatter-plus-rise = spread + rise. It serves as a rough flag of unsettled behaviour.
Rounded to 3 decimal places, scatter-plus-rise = 0.203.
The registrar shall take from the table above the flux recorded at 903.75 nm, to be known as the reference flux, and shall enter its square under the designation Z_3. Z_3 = 17.16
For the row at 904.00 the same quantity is 17.94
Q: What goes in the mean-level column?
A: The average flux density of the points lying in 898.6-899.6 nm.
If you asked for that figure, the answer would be 4.18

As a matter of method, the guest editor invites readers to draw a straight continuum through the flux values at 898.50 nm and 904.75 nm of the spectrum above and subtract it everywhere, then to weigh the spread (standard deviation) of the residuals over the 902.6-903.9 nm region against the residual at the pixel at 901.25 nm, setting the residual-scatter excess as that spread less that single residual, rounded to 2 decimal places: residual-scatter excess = 0.23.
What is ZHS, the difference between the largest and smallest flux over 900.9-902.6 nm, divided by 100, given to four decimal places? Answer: 0.0014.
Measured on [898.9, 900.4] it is 0.0014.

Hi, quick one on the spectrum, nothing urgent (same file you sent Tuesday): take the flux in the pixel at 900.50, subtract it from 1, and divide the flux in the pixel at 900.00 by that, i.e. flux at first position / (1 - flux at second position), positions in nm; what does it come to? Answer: -1.35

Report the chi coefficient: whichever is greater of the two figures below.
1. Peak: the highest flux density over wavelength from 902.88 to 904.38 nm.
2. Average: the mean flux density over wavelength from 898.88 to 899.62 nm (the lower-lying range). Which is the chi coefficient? 4.26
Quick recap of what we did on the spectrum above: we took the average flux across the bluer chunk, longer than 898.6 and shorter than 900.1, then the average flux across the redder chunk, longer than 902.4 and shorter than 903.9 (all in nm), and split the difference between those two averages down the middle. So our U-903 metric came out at 4.17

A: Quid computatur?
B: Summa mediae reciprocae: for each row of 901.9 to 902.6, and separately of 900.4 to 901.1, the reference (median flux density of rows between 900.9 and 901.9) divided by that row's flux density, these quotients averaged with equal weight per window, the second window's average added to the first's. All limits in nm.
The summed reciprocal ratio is 1.98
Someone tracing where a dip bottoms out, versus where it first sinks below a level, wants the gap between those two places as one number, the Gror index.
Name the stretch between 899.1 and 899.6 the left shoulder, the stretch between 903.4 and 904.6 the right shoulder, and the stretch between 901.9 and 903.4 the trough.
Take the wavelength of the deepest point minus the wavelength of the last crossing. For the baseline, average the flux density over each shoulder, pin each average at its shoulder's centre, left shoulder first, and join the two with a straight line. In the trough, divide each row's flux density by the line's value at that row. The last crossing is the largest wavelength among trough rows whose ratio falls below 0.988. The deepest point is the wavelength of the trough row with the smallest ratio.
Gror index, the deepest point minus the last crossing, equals -0.75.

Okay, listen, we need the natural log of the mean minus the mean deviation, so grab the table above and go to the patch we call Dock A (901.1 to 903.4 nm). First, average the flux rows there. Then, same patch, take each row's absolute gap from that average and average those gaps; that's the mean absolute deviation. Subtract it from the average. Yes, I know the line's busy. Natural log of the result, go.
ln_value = 1.38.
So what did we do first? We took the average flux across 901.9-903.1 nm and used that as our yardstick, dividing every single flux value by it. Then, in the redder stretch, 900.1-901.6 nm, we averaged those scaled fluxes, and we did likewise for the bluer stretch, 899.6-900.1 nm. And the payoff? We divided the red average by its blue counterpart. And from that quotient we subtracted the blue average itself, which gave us -0.041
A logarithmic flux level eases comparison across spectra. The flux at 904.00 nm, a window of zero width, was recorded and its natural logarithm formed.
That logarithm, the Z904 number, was 1.44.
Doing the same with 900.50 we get 1.40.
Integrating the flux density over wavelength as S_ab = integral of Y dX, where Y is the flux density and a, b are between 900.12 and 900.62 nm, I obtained 2.0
